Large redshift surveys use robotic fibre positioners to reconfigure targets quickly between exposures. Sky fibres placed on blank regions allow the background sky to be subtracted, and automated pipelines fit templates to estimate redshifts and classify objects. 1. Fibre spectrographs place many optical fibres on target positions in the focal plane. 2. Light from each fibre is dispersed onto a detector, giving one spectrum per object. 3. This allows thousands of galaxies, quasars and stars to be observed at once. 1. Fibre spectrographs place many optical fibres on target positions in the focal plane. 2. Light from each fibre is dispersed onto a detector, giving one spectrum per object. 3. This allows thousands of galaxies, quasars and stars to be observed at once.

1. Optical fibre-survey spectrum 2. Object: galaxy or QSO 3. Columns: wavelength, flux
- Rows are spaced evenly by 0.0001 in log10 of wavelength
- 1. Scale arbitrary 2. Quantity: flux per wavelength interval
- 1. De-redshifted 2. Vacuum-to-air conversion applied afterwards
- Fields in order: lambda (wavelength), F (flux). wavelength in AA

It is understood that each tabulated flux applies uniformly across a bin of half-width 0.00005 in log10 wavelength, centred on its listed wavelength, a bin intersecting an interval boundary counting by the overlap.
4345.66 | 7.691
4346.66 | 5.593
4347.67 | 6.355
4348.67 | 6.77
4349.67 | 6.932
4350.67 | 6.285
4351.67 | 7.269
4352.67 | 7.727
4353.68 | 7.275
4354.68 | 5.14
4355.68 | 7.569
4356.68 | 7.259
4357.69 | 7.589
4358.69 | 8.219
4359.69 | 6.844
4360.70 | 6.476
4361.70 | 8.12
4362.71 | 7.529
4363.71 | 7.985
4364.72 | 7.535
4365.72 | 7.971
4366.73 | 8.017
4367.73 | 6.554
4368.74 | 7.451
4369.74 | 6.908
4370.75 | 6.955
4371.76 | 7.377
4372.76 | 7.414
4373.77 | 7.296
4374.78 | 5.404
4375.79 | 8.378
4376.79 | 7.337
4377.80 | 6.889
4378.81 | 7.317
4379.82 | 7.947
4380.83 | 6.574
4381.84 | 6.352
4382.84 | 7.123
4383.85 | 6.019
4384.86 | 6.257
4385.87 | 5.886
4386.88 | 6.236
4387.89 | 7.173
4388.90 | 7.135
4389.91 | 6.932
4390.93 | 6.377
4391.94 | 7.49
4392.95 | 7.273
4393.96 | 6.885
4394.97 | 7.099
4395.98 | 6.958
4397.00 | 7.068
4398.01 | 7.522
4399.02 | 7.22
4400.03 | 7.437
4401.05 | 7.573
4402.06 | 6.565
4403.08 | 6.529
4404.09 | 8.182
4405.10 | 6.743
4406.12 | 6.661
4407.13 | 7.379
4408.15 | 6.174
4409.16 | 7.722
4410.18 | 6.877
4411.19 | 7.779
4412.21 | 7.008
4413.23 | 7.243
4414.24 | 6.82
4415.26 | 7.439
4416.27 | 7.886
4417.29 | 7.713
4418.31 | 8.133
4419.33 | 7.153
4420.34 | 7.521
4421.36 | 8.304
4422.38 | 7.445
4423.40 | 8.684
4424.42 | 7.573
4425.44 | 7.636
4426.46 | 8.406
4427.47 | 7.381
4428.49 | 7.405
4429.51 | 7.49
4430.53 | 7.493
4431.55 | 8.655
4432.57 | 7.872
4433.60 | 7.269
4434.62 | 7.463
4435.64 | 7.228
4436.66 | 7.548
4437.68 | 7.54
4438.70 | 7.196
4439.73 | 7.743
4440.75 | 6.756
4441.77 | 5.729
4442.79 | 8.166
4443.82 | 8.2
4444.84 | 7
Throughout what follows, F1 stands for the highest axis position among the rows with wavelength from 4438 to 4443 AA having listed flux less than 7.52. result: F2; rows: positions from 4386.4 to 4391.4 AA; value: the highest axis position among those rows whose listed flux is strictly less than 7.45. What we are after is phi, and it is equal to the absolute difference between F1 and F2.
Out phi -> 50.8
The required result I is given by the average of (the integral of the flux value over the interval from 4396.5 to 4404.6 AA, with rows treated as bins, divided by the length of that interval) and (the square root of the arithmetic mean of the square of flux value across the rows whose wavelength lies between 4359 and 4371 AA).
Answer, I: 7.33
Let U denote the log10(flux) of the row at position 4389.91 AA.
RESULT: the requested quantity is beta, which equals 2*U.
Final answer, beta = 1.68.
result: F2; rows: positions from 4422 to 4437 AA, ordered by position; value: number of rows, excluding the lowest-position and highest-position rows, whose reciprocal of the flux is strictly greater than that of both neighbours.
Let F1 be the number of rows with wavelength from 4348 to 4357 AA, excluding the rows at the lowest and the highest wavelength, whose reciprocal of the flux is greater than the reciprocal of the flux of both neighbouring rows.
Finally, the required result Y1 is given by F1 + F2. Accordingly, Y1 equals 6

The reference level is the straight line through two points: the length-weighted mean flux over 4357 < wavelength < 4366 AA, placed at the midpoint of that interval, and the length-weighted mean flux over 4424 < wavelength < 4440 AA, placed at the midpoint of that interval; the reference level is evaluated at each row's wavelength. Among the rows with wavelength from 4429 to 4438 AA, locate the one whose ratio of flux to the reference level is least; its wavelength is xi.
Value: 4435.64 AA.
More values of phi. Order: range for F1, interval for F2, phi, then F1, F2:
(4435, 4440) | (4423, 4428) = 11.2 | 4438.70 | 4427.47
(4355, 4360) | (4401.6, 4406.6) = 46.4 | 4359.69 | 4406.12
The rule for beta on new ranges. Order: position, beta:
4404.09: 1.83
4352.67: 1.78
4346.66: 1.50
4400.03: 1.74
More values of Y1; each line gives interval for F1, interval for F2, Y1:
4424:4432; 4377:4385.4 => 3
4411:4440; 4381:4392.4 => 13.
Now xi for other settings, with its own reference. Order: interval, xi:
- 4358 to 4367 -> 4360.70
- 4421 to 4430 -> 4427.47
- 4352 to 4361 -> 4354.68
